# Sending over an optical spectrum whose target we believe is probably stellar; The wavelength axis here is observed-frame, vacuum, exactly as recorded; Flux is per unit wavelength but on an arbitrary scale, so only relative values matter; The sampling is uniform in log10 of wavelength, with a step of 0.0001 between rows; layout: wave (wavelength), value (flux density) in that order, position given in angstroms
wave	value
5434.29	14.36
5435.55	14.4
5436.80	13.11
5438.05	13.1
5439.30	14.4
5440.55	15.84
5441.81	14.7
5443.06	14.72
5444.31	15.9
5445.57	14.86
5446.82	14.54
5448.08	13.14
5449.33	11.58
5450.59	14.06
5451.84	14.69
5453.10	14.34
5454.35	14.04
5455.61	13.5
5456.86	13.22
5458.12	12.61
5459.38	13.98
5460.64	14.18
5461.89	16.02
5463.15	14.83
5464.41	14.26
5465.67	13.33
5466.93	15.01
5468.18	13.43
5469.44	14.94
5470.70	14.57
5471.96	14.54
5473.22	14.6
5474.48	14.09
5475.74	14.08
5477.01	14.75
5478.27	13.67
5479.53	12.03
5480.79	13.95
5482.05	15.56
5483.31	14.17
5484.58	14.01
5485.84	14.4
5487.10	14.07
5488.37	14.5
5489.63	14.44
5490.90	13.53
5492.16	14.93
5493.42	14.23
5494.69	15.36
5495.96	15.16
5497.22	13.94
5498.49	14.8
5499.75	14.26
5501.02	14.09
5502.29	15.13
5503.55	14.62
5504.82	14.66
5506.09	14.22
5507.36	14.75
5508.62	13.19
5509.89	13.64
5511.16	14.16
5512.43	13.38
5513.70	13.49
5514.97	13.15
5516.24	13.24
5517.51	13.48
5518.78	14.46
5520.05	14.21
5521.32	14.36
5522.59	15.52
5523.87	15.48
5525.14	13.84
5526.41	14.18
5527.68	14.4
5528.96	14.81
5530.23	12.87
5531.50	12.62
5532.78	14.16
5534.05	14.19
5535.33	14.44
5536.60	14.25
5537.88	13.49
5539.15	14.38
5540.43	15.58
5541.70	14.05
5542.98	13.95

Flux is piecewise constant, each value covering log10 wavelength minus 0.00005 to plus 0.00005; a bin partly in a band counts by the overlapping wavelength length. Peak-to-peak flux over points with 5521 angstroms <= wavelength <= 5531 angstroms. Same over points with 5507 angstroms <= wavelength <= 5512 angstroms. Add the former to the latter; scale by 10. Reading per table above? 42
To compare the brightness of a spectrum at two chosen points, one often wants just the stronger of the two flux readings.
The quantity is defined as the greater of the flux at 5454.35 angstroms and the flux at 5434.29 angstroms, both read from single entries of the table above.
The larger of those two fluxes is 14.4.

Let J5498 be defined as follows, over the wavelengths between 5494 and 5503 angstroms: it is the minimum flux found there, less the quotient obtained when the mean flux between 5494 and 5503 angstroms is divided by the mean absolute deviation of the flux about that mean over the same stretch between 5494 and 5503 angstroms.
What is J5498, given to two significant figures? -16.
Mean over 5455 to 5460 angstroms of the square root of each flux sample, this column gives 3.65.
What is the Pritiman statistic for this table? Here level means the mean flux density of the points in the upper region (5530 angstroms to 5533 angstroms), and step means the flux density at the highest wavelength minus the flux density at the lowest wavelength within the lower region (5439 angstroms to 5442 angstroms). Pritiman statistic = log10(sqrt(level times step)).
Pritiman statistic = 0.3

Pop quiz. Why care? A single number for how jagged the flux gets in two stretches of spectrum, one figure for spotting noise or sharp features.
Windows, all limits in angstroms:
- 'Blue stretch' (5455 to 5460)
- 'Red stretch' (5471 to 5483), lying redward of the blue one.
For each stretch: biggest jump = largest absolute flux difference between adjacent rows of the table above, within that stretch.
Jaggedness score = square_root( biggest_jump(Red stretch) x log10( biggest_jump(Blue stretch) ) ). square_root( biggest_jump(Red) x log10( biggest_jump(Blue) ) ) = 0.51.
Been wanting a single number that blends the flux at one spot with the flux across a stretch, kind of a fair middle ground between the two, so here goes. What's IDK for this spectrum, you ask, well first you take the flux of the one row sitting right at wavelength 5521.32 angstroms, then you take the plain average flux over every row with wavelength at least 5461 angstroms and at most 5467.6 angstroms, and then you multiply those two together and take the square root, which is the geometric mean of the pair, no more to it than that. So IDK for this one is 14.5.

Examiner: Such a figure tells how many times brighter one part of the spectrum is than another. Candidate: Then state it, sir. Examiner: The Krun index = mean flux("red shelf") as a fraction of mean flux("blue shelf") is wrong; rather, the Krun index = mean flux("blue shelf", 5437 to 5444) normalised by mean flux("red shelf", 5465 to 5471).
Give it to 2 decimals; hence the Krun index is 1.02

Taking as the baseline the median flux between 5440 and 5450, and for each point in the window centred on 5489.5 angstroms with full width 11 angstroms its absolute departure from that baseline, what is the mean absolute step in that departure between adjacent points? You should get 0.44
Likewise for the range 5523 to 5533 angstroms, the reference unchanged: 0.63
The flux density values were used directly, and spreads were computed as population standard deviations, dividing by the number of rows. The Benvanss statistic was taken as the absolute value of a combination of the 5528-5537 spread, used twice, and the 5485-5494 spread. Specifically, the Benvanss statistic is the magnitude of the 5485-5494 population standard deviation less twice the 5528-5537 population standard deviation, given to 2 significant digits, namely 1.1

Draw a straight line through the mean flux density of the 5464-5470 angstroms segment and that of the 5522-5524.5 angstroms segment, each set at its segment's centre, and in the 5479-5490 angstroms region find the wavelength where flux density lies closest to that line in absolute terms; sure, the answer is 5488.37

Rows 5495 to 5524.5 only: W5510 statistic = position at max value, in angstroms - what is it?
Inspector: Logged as 5522.59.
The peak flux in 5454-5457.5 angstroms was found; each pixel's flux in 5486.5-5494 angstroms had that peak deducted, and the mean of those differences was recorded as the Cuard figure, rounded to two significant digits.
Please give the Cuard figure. 0.24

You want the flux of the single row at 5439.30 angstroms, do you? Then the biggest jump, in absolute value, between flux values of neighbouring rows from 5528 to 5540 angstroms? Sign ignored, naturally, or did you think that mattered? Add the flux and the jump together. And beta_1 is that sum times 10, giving 163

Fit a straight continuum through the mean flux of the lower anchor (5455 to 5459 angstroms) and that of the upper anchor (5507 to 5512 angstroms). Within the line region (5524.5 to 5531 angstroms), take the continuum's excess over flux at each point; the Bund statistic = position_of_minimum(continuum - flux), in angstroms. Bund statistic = 5528.96 angstroms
